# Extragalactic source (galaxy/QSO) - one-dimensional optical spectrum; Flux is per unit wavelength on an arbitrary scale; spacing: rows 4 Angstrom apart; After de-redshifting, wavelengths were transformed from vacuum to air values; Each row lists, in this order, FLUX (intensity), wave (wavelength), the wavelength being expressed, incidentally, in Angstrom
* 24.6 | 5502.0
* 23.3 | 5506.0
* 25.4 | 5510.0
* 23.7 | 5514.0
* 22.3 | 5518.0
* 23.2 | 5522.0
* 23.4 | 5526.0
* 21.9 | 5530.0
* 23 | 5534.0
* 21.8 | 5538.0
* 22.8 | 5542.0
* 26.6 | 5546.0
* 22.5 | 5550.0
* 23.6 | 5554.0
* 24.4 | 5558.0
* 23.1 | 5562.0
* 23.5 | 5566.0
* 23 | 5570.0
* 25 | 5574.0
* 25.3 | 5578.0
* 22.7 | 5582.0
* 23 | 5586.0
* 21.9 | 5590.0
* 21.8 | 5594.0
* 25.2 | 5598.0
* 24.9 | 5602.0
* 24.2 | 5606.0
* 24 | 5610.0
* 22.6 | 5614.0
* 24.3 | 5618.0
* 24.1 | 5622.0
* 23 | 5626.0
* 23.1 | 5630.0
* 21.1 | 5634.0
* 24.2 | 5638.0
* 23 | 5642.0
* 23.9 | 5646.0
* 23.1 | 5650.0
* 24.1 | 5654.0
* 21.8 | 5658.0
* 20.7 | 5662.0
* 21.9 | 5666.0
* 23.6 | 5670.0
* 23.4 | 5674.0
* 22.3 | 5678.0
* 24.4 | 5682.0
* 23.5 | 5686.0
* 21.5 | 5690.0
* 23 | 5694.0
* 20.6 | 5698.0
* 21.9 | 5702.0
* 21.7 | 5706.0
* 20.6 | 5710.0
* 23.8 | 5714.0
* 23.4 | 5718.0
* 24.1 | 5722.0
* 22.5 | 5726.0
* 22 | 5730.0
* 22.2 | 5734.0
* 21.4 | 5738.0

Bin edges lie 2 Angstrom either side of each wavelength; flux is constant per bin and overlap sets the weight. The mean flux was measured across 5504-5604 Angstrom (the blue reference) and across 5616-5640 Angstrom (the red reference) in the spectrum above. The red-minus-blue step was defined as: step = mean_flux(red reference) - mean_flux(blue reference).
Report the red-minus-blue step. -0.19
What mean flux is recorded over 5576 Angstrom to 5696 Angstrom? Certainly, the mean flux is 23.2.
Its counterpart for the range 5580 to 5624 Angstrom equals 23.5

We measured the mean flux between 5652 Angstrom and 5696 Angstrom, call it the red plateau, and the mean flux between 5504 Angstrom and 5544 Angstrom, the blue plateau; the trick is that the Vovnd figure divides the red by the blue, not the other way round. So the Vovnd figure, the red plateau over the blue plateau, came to 0.986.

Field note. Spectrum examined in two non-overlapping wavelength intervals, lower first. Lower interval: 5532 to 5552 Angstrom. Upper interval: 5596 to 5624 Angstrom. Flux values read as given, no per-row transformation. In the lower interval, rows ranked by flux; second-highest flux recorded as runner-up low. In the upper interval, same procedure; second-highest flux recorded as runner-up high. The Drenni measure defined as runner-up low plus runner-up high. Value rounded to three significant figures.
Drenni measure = 47.9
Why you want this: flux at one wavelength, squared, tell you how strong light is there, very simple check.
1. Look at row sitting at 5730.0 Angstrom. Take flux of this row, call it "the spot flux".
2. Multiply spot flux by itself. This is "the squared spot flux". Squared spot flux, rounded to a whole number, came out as 484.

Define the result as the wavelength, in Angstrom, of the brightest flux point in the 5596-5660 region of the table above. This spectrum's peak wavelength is 5598.0 Angstrom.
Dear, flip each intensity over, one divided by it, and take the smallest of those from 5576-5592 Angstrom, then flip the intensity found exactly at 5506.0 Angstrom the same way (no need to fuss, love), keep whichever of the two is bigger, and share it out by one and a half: 0.0286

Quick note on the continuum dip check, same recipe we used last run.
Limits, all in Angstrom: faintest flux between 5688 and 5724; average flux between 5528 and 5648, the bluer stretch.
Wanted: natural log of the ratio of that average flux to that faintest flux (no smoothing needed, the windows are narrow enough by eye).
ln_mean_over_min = 0.13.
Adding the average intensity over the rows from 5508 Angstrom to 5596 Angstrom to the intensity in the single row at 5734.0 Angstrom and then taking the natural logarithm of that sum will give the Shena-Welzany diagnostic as 3.82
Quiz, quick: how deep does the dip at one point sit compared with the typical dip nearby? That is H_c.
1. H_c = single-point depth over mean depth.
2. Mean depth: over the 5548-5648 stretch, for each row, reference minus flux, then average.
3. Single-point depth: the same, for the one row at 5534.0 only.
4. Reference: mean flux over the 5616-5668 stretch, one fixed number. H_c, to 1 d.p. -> 0.1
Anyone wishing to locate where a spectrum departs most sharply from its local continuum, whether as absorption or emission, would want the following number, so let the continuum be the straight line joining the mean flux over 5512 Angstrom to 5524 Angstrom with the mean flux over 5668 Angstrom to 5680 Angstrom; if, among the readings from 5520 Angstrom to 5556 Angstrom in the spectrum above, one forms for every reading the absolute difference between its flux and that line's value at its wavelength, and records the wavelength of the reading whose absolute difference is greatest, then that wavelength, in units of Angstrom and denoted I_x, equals 5546.0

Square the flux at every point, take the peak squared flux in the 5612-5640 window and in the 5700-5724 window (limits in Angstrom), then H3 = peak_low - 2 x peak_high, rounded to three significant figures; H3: -571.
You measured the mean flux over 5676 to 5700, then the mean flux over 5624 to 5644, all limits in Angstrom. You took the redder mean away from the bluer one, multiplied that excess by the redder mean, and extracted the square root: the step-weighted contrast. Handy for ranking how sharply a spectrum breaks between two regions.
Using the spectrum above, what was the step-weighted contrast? 2.7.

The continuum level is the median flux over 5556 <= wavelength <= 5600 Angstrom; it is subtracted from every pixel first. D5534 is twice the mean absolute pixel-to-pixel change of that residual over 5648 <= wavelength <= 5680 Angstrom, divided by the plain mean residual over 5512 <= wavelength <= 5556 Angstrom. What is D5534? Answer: 39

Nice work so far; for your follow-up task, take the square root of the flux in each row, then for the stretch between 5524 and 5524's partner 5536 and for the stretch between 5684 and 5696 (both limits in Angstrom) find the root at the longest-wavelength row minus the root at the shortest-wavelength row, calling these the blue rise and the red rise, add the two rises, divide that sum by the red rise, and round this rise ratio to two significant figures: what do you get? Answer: 1.8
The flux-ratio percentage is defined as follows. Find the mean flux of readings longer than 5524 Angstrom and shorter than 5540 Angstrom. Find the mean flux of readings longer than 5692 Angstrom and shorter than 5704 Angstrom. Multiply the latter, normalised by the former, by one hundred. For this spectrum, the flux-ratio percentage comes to 96.9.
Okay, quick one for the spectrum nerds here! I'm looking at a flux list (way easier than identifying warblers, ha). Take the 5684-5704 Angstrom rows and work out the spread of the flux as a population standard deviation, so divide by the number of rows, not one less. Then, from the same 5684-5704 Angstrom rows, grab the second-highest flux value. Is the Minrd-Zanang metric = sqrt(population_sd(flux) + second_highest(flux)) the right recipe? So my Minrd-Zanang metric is 4.90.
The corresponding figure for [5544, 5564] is 5.08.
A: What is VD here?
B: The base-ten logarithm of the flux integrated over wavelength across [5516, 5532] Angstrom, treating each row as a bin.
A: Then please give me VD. 2.56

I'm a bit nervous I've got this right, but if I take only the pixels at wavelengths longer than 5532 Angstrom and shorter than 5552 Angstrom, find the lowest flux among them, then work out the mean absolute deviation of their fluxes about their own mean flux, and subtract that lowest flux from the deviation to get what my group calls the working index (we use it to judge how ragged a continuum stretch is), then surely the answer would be -20.5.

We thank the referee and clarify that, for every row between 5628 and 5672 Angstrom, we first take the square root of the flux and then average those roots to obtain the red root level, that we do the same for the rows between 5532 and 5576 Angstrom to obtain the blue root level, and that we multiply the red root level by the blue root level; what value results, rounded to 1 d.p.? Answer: 23.2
